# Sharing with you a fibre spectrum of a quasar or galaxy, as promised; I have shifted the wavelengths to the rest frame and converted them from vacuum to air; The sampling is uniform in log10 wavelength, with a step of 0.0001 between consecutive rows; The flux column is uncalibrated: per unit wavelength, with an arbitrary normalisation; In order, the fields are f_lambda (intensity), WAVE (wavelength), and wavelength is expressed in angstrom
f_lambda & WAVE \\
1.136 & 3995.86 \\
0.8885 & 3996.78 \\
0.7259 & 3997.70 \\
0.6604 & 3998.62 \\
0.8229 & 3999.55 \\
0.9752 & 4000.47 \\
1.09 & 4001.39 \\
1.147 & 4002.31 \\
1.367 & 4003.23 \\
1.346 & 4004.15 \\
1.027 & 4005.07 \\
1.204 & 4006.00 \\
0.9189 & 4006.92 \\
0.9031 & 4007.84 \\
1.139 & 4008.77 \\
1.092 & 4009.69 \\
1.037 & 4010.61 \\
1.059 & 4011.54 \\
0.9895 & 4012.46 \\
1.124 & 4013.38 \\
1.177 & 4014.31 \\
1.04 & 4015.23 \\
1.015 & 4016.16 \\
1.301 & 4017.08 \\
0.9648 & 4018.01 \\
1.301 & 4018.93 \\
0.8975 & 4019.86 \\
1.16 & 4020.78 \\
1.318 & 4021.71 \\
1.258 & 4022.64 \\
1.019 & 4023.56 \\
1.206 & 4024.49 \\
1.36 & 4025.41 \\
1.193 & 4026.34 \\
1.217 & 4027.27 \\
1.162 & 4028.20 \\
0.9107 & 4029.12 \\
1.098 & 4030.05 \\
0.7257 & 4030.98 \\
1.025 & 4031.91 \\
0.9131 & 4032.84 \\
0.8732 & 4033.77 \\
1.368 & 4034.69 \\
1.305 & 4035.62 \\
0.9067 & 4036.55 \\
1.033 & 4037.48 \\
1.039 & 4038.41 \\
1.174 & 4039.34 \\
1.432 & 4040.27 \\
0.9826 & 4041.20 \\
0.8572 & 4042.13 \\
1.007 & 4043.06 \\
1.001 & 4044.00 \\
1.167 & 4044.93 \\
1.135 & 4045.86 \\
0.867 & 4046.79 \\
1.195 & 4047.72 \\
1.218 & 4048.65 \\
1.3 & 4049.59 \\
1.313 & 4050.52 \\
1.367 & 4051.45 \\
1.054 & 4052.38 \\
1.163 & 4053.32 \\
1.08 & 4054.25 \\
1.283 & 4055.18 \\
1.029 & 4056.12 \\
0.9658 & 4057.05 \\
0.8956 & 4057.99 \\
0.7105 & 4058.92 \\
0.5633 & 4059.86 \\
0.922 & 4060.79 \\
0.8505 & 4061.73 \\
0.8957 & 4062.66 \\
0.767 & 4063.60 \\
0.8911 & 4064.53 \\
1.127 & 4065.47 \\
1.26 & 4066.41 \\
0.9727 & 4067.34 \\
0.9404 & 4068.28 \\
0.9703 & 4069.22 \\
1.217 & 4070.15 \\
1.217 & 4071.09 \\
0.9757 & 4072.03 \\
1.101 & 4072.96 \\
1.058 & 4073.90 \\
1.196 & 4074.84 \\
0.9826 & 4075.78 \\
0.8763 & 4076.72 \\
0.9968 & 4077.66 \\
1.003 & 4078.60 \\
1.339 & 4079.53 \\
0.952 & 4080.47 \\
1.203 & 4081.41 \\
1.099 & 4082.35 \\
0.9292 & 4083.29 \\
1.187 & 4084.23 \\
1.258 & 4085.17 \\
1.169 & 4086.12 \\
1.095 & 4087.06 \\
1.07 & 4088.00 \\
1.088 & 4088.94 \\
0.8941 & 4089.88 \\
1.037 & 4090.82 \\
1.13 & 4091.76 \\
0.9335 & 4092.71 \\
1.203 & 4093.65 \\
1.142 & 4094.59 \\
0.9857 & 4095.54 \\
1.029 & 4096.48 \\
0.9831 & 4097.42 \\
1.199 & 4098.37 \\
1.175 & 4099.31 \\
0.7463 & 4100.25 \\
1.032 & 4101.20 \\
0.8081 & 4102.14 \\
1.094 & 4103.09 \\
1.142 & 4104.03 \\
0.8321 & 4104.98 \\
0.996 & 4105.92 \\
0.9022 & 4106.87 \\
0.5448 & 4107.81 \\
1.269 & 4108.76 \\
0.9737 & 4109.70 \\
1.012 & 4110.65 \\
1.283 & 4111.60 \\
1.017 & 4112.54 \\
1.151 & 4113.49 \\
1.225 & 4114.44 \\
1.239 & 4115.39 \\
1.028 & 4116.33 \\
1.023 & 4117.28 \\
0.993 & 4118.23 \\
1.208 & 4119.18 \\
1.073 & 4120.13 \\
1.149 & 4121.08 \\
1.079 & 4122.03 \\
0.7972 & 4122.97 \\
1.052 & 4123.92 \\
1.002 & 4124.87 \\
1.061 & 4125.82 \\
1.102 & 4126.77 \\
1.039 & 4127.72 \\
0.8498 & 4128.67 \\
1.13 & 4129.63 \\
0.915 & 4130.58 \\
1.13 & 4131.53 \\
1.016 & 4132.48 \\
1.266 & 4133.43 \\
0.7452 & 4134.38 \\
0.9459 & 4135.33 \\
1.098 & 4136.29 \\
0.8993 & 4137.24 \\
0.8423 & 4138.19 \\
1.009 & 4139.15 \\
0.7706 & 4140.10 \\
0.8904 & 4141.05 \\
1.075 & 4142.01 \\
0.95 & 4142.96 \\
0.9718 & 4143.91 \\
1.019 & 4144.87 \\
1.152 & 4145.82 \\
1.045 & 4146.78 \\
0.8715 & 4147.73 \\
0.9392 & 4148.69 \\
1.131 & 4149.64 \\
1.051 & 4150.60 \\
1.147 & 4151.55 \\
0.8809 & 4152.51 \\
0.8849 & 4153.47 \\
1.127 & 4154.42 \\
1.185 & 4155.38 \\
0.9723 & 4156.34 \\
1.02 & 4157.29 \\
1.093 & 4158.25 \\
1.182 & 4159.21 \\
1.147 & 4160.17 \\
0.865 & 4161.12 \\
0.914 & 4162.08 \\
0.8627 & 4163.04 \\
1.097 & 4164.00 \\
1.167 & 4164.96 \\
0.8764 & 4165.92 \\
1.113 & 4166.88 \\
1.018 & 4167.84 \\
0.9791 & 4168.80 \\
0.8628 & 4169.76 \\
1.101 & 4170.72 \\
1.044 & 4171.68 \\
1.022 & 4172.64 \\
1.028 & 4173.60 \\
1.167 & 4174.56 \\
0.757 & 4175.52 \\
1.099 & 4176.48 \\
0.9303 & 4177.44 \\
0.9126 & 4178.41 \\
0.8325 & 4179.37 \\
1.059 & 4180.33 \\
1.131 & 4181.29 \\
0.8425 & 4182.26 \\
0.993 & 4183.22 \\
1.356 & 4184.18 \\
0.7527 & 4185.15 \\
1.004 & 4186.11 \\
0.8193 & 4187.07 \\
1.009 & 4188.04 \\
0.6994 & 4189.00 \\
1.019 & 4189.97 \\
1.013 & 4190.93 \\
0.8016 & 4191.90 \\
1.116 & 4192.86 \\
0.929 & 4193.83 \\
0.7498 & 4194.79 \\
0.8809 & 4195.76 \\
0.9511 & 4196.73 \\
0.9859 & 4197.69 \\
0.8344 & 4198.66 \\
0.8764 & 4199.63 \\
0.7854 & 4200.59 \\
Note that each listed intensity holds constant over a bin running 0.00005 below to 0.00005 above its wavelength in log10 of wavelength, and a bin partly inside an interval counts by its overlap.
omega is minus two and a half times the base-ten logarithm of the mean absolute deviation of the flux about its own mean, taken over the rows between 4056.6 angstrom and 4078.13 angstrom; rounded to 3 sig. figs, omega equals 2.28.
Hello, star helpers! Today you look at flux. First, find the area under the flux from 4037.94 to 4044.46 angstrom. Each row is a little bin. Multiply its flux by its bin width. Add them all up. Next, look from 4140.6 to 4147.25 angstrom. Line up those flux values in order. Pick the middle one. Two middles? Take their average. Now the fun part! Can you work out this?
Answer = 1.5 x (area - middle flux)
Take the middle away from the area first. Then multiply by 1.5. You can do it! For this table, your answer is 8.9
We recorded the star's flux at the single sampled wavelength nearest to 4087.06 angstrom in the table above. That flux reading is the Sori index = 1.095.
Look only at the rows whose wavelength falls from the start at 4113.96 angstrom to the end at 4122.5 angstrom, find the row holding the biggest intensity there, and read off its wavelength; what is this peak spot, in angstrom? 4115.39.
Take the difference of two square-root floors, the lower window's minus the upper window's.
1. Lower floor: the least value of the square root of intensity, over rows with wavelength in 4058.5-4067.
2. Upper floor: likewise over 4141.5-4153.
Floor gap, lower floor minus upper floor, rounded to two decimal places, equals -0.18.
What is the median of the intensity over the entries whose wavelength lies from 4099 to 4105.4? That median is 1.03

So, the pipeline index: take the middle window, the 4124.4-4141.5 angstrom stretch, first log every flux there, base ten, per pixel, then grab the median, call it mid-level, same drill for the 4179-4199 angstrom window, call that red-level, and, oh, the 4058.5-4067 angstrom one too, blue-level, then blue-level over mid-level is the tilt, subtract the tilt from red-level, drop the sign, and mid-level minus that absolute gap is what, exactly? -21.0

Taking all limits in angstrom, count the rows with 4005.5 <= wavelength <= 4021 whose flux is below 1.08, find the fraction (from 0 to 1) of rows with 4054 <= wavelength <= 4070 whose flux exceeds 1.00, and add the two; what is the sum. 9.3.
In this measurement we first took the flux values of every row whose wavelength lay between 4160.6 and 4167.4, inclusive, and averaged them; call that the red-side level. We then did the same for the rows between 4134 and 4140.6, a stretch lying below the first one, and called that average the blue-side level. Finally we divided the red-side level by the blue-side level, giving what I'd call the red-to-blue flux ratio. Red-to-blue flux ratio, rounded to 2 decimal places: 1.09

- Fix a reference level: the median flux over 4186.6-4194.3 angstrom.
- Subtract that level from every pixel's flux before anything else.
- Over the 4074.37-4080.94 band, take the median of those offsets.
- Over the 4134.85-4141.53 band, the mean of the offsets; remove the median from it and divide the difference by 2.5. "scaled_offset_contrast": -0.03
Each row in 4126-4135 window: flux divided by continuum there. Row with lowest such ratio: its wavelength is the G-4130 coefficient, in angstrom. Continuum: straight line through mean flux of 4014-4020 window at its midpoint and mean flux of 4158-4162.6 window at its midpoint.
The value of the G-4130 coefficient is 4134.38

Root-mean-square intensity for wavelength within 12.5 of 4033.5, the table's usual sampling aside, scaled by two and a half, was 2.78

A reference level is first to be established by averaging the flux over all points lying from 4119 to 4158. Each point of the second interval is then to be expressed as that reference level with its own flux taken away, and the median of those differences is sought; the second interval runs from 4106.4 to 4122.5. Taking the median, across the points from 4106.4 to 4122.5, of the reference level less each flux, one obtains -0.06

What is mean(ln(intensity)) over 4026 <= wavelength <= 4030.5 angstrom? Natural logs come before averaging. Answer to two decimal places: 0.10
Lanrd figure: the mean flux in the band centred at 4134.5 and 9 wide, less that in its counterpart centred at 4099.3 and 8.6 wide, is -0.02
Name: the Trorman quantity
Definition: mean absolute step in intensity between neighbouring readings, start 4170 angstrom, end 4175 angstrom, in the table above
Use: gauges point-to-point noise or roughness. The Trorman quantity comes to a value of 0.06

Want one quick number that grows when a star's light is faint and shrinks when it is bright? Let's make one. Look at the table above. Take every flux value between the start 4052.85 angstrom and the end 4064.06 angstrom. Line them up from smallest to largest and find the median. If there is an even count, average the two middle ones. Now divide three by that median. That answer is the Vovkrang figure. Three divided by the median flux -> 3.30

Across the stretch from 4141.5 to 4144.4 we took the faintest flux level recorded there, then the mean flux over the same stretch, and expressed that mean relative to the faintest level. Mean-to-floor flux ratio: 1.05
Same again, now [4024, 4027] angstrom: 1.05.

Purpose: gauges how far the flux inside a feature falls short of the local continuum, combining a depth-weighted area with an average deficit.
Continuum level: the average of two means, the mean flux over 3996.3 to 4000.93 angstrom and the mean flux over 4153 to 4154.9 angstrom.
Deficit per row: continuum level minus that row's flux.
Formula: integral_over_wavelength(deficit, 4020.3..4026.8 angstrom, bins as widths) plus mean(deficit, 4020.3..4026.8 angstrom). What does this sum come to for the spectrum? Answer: -2.3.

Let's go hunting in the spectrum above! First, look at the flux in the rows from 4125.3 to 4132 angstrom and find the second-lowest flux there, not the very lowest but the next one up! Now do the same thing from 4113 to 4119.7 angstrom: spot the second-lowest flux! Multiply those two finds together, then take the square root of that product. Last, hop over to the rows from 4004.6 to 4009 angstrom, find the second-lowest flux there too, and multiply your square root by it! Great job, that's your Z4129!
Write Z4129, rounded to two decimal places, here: 0.89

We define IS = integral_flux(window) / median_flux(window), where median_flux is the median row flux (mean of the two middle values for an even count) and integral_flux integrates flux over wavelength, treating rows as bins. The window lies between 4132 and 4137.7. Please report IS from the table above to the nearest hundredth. 5.79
